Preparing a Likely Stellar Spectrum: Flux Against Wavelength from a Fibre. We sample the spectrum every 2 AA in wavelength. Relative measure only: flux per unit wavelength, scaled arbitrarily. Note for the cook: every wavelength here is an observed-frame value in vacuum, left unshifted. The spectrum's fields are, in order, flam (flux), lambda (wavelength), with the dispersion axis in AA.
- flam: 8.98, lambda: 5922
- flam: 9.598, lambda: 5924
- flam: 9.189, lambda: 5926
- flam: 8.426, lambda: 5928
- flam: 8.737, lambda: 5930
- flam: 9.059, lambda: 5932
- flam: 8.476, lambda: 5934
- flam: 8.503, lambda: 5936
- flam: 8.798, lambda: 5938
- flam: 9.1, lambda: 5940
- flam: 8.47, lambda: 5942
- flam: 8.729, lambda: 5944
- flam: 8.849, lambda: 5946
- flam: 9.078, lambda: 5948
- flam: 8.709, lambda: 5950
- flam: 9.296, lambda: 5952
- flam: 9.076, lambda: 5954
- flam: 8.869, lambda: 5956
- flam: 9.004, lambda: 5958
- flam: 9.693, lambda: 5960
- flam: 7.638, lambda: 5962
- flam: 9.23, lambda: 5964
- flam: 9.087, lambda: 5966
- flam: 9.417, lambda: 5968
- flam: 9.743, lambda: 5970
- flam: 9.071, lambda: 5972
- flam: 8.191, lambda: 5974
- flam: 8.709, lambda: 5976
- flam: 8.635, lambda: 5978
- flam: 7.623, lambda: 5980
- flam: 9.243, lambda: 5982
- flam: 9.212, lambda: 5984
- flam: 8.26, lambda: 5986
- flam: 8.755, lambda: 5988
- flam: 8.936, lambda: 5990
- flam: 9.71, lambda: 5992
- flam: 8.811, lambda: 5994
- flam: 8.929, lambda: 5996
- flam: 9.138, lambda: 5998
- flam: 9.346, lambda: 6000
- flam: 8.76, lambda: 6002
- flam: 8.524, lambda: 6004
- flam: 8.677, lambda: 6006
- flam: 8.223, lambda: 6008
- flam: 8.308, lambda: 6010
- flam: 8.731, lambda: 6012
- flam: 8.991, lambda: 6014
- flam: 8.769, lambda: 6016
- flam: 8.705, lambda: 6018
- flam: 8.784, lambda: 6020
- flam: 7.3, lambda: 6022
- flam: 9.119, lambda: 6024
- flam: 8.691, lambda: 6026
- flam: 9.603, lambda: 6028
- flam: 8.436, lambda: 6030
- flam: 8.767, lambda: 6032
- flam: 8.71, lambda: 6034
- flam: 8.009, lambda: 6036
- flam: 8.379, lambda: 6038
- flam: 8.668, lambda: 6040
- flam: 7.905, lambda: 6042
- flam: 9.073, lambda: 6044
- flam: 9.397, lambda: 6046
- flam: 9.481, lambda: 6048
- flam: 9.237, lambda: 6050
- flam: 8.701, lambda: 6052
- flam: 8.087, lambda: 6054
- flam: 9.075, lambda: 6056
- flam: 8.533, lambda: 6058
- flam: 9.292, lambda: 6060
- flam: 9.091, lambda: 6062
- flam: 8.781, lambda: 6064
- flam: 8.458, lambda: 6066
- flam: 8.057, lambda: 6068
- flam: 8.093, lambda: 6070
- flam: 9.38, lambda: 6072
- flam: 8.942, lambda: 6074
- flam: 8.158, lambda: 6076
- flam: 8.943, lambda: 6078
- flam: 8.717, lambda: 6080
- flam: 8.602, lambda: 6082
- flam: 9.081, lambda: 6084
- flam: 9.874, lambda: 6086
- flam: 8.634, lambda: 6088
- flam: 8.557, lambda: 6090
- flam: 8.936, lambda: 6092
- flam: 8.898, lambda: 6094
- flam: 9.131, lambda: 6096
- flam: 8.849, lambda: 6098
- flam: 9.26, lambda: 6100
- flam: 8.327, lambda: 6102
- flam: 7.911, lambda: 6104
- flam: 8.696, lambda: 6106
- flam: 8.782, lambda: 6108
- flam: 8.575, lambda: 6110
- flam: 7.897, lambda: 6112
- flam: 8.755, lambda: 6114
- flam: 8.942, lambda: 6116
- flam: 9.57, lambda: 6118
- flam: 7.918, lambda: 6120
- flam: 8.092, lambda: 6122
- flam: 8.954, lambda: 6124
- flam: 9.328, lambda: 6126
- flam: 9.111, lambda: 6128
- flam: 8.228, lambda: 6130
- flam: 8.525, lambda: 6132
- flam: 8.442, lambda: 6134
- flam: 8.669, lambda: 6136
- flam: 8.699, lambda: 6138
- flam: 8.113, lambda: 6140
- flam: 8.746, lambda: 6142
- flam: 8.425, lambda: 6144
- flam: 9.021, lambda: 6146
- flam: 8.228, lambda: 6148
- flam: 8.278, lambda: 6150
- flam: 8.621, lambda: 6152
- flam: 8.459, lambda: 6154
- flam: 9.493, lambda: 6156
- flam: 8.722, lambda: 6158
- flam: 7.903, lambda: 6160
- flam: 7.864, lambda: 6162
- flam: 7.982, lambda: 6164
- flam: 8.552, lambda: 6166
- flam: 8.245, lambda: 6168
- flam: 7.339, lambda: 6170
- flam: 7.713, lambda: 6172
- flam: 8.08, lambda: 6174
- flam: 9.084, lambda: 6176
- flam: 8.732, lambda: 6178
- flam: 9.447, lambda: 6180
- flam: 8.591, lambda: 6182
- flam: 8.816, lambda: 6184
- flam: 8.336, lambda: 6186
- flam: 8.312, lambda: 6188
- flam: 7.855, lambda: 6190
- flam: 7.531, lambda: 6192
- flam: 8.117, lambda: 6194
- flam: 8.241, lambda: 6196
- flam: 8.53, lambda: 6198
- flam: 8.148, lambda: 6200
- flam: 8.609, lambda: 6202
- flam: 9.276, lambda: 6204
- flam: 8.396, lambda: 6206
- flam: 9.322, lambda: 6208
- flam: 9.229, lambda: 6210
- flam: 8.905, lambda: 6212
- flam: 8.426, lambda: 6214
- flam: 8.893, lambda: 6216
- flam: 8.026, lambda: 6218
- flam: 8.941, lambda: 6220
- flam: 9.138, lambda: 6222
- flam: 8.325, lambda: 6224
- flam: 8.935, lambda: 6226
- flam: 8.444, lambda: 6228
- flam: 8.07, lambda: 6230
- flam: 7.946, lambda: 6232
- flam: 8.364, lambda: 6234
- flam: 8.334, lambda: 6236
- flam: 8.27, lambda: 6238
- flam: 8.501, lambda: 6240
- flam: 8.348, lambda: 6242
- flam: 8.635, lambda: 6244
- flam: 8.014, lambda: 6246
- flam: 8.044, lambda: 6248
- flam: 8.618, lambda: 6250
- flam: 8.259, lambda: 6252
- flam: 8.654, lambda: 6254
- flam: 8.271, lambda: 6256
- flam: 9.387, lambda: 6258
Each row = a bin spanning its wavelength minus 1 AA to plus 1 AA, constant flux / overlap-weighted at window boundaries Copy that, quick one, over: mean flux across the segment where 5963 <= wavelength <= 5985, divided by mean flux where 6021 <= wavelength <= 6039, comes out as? 1.04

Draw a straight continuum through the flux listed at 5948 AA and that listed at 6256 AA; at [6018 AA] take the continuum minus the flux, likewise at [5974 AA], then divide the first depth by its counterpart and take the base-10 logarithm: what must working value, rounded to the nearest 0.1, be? -0.6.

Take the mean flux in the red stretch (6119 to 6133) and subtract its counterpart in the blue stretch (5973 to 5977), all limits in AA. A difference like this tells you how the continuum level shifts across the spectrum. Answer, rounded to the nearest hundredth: 0.14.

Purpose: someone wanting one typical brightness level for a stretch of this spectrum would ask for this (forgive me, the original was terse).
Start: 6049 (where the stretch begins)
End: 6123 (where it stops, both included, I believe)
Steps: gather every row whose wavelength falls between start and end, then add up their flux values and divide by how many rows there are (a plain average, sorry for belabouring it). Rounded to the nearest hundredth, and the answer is 8.73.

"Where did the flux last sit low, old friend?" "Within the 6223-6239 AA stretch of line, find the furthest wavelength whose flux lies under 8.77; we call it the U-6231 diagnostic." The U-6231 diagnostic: 6238 AA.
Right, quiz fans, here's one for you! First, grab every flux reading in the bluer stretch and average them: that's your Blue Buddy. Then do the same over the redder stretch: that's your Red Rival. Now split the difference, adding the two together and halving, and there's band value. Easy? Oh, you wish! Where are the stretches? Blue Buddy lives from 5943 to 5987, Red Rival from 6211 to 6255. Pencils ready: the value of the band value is 8.67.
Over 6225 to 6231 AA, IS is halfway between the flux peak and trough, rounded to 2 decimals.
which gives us 8.50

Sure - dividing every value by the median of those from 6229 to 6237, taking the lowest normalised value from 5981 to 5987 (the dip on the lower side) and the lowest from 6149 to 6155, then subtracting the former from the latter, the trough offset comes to 0.00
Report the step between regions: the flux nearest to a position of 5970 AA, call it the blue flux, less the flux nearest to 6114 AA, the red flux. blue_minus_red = 1.0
